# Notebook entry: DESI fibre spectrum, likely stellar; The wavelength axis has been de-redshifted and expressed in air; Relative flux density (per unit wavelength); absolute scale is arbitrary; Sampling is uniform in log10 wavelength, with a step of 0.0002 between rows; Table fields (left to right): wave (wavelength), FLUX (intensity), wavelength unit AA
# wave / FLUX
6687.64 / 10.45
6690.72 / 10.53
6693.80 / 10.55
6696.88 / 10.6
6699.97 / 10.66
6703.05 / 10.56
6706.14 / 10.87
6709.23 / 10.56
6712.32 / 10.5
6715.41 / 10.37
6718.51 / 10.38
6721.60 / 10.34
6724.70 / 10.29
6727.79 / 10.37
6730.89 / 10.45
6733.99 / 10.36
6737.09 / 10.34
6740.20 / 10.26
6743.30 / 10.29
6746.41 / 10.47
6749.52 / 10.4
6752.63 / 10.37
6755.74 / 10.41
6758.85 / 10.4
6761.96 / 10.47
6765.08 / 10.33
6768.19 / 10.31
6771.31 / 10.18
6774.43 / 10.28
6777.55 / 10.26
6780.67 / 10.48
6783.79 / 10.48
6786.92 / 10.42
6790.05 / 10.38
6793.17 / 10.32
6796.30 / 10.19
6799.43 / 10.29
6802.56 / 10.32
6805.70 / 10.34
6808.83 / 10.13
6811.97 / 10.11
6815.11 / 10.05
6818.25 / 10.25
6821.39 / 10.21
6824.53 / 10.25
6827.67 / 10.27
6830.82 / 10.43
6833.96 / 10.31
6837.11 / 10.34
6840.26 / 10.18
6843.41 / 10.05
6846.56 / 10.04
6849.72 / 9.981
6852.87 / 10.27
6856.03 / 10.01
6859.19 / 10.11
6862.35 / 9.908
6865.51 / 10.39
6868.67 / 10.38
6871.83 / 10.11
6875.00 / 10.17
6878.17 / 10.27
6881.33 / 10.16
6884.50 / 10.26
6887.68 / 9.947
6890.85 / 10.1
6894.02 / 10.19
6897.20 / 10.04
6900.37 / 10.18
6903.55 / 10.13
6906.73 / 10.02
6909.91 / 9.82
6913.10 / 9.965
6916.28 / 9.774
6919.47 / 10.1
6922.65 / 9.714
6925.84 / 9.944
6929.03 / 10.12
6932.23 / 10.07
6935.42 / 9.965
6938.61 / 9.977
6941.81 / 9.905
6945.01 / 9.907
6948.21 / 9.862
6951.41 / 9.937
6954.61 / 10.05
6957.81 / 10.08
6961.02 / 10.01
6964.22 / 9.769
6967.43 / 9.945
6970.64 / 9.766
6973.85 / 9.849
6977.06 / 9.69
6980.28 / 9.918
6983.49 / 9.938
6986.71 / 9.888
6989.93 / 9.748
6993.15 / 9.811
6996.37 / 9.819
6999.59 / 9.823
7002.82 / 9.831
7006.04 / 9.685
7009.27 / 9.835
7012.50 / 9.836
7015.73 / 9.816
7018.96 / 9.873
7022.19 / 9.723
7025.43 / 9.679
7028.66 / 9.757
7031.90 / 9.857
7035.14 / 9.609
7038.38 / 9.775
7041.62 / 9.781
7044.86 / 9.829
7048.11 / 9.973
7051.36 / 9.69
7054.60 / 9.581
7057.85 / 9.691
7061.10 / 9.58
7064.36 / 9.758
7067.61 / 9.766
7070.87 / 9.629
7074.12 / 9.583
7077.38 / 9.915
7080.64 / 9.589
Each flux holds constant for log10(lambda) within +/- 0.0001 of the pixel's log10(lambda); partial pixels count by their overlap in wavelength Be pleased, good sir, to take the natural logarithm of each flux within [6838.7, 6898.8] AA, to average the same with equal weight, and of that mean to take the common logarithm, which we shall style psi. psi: 0.365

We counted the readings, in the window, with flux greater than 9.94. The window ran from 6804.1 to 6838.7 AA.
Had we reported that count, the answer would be 11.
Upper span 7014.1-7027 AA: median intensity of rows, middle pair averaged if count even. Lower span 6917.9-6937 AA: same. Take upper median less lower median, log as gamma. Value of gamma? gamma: -0.25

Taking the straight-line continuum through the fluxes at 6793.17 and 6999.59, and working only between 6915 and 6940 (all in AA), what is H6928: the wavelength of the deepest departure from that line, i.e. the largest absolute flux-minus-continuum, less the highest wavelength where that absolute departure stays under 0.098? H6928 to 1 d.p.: -16.0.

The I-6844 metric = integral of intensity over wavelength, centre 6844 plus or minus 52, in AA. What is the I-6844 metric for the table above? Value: 1060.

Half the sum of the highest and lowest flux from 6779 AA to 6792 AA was 10.4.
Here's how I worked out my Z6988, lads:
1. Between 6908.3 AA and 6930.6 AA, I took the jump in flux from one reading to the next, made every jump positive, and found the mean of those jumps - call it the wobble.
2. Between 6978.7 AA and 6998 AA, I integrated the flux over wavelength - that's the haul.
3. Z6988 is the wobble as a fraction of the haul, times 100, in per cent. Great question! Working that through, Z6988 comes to 0.127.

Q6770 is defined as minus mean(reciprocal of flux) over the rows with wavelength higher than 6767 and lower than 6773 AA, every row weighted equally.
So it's -0.0976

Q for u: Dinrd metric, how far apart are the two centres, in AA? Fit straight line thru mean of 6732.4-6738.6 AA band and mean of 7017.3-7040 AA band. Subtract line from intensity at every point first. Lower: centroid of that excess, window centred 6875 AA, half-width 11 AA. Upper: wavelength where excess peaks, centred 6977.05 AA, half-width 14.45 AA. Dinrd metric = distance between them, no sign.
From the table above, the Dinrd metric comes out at 109.7 AA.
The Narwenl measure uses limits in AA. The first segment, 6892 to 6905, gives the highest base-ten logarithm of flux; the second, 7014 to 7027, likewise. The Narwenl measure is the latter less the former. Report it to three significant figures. -0.0137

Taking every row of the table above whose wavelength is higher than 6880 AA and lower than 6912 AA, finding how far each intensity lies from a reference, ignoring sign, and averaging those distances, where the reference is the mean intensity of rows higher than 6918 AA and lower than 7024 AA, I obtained 0.21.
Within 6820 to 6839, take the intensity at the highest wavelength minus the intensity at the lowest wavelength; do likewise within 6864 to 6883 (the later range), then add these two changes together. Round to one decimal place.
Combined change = -0.1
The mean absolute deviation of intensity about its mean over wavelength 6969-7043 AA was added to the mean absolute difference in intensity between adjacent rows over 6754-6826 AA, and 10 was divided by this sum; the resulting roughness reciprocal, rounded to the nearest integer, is 70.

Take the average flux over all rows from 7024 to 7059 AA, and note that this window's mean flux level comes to 9.75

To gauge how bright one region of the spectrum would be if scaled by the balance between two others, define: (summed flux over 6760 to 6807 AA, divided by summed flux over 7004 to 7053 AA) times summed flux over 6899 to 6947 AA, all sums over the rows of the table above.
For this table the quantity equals 158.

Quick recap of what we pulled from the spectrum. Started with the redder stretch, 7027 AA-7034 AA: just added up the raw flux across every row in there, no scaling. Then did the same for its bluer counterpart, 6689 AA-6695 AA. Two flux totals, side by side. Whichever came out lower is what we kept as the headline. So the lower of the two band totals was 19.6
